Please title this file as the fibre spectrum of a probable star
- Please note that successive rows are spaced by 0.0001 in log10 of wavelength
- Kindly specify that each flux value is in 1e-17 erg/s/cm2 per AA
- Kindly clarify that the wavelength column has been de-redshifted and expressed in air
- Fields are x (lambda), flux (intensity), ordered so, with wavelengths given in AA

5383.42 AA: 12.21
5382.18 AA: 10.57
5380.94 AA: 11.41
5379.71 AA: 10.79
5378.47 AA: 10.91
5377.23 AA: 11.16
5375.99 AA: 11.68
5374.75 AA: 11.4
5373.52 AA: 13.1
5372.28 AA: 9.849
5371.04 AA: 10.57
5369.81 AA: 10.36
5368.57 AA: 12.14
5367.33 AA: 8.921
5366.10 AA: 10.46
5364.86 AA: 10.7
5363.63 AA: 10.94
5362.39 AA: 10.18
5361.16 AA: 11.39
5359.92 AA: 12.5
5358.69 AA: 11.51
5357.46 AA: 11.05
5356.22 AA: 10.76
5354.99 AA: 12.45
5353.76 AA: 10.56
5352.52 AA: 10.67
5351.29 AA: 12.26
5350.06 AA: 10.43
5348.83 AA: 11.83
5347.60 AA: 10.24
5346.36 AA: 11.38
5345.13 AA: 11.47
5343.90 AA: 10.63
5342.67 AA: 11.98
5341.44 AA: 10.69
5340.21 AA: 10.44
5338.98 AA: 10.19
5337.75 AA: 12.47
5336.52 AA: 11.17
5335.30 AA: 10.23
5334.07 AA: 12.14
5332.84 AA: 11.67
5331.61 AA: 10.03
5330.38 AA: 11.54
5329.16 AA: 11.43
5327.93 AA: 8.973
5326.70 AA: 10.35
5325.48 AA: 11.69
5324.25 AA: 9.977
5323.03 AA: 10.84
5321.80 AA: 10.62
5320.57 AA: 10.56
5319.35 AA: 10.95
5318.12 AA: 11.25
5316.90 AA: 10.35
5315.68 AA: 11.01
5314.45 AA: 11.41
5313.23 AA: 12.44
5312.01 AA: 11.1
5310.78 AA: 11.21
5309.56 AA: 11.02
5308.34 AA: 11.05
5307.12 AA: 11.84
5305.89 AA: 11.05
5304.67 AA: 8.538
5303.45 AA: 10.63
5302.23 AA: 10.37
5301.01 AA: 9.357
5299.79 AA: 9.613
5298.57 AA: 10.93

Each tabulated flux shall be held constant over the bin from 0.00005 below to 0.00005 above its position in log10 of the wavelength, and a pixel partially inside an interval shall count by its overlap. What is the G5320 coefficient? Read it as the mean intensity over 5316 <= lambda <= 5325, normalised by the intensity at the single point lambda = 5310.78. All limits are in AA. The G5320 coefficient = 0.95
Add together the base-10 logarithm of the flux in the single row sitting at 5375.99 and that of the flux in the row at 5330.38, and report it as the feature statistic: 2.13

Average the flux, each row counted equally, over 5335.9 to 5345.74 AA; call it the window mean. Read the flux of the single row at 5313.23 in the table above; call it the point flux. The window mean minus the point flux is -1.3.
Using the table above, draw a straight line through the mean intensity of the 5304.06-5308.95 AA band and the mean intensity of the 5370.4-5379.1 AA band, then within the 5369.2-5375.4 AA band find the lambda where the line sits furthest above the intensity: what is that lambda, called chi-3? 5372.28 AA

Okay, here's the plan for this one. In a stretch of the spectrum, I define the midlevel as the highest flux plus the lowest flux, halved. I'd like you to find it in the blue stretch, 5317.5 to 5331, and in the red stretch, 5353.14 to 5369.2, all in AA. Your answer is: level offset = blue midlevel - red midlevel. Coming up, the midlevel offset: -0.379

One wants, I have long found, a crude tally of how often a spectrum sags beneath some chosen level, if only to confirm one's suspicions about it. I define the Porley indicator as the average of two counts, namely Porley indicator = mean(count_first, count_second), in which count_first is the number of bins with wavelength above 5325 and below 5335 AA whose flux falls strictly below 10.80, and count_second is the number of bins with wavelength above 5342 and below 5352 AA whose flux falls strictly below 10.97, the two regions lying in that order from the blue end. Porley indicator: 3.0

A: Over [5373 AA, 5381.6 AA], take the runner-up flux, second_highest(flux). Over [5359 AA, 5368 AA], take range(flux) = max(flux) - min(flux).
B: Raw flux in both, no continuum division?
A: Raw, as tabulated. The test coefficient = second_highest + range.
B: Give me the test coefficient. 15.3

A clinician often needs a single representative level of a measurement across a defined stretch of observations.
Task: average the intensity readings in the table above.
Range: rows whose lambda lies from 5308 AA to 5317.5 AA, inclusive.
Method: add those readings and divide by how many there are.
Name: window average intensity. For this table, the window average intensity 11.2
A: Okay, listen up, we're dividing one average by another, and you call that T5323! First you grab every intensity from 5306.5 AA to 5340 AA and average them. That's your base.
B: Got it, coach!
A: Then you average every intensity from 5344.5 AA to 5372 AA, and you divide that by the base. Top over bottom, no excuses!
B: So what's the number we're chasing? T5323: 1.00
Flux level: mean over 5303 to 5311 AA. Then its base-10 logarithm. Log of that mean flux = 1.03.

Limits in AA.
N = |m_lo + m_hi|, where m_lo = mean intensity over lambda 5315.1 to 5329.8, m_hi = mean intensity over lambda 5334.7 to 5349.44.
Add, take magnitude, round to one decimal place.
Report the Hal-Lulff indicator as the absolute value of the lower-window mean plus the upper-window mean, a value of 21.7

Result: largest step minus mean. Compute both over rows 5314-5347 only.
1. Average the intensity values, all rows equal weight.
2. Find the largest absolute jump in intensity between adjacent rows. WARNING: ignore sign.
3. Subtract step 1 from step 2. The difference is -8.5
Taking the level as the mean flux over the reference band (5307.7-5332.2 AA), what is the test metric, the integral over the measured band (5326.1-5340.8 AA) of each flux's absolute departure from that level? 12.5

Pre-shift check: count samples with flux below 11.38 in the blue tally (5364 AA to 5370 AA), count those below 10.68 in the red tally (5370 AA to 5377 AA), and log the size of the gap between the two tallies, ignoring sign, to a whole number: 2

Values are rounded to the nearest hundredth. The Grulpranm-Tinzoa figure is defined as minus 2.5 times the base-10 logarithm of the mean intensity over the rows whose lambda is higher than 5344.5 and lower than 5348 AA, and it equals -2.61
